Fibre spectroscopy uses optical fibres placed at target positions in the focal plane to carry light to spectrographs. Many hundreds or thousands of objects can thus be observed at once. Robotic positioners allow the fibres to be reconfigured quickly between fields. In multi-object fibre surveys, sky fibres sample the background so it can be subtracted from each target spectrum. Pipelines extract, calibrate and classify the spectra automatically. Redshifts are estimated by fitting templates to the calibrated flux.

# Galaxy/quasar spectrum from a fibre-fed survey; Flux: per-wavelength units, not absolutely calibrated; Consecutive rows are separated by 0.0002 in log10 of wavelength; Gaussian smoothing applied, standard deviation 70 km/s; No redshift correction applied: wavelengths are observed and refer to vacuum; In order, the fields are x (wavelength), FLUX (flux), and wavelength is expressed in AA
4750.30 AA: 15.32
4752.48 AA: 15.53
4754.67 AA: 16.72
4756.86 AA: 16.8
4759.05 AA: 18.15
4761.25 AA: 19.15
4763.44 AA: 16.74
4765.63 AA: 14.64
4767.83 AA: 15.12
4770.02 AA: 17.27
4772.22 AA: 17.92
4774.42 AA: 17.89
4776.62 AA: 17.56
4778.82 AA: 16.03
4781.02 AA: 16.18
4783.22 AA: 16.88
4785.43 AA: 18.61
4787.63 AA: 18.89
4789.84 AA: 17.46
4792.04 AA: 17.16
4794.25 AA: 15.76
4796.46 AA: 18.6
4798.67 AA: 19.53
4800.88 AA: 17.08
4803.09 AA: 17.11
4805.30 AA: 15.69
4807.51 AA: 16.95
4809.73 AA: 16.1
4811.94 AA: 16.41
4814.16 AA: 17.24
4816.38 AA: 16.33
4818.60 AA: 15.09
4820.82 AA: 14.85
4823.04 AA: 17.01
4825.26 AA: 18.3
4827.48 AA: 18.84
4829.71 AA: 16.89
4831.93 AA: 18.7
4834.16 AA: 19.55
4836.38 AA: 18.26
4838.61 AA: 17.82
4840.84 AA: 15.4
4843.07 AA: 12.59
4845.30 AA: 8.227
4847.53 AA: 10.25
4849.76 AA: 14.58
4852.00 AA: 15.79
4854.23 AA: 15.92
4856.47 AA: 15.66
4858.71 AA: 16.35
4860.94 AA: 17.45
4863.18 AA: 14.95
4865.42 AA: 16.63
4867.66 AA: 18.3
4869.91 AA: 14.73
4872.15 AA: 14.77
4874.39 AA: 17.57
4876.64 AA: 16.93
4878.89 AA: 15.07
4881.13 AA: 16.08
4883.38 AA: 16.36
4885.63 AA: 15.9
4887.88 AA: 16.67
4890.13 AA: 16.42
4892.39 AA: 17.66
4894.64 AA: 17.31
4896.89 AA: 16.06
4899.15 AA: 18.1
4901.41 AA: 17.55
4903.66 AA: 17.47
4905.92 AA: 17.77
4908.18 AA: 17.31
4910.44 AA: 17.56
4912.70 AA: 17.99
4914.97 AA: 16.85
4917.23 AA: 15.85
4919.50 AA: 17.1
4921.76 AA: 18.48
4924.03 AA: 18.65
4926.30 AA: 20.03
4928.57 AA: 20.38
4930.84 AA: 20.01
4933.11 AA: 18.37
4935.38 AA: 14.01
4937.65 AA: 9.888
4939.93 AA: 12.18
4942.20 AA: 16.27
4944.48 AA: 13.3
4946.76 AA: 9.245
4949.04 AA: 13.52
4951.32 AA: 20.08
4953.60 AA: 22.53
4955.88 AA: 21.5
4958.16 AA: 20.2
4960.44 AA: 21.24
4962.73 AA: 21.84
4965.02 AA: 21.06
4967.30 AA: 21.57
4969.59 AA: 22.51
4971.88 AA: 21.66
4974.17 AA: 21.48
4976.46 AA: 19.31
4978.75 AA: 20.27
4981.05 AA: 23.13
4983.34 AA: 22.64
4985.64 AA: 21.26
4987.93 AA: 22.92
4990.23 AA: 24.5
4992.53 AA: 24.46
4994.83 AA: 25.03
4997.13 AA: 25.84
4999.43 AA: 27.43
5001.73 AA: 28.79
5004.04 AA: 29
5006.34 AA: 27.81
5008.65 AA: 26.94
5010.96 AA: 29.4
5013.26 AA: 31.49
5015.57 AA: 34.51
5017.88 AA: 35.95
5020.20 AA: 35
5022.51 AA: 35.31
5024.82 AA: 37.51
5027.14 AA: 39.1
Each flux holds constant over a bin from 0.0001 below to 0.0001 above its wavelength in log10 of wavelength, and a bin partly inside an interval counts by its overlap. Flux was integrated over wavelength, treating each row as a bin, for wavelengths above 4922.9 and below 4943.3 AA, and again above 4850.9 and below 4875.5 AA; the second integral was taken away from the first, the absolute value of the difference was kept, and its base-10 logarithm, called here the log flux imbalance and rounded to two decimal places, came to 1.77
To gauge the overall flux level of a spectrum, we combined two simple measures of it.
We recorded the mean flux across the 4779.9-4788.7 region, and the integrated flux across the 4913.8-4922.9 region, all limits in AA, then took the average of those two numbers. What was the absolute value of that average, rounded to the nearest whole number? 86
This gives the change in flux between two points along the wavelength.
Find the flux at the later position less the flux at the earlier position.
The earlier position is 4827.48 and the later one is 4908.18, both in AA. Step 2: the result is -1.5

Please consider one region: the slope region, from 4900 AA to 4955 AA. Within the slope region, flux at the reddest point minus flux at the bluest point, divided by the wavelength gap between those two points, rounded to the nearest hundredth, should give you 0.10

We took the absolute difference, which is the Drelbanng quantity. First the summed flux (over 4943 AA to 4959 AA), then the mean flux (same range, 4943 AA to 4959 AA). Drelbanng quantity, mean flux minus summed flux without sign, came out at 103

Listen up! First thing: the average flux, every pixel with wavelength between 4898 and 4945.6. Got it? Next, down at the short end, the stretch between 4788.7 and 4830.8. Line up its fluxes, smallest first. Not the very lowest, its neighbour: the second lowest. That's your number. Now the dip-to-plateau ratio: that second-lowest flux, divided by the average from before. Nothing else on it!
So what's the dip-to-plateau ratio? 0.9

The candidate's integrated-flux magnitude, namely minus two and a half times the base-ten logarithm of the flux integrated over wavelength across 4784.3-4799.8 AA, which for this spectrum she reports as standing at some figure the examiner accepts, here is -6.11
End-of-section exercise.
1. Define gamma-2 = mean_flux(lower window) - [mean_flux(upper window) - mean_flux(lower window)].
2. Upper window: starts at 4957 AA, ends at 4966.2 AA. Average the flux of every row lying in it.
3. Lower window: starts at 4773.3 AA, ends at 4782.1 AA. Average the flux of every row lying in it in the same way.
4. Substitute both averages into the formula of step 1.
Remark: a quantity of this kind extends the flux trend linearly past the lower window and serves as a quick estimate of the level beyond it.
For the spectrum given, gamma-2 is 12.7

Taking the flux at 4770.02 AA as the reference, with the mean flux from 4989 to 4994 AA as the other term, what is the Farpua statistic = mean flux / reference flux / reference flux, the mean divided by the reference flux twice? 0.082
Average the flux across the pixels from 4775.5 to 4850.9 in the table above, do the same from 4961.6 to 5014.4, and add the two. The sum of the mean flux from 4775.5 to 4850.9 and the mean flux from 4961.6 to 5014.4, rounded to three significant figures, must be 40.9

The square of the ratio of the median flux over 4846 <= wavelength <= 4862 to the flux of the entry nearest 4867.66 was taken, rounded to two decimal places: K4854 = 0.74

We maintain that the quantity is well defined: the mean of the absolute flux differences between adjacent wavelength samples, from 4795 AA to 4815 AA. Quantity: 1.01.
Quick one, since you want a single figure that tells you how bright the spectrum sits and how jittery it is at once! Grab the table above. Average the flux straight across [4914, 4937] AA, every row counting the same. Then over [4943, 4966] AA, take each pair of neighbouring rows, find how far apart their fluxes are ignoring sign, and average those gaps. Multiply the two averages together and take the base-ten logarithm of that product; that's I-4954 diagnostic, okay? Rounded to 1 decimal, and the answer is 1.6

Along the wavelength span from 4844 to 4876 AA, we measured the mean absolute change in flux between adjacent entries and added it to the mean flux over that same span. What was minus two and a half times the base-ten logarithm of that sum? -3.06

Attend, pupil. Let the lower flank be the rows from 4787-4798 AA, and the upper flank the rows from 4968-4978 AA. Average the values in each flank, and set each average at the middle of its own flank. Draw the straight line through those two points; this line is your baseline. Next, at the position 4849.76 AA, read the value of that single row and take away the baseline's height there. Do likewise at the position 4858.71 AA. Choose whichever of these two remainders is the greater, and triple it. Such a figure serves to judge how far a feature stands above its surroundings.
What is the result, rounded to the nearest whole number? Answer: -8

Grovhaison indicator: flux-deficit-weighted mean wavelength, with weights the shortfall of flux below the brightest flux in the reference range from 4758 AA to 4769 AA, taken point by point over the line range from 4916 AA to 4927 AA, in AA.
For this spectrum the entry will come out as 4917.8 AA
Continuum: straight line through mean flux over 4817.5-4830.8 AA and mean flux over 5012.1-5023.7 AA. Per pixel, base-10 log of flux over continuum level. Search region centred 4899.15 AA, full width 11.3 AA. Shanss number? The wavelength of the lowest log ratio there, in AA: 4896.89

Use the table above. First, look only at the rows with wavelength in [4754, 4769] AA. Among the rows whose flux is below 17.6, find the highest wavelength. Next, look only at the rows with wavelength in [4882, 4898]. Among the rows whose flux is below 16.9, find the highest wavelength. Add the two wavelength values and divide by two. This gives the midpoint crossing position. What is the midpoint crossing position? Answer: 4832.4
